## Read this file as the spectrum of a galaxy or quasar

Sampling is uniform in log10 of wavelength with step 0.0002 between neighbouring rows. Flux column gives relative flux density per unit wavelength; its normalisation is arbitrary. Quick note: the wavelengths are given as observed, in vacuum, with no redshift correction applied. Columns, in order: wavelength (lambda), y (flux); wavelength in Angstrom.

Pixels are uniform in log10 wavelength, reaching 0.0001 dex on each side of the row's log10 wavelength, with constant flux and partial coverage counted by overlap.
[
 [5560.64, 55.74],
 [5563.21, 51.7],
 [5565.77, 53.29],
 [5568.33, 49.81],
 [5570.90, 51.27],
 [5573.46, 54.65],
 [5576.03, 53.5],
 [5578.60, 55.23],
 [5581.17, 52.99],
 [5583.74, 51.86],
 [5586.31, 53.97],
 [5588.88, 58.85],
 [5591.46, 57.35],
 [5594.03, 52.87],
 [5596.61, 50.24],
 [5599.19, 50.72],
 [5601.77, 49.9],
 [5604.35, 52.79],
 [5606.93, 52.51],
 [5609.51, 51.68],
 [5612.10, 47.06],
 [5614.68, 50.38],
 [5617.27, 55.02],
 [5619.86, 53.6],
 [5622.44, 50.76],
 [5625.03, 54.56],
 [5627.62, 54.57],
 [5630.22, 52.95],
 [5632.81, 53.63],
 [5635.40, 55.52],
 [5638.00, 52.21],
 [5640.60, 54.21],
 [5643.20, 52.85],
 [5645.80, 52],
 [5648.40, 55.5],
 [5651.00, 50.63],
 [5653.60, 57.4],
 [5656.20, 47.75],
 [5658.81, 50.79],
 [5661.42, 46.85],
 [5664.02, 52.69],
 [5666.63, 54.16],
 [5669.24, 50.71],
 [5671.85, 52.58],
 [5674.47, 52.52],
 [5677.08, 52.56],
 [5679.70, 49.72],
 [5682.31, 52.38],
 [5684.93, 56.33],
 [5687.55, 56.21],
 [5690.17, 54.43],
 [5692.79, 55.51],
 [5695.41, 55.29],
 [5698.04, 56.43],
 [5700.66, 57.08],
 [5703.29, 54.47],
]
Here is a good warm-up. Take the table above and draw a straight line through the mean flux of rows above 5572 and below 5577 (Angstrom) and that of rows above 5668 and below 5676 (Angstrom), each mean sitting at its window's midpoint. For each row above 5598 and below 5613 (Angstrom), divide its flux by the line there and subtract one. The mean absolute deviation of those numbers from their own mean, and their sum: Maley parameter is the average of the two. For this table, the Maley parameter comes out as -0.13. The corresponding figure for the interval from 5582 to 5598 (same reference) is 0.05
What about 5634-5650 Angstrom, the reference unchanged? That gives 0.08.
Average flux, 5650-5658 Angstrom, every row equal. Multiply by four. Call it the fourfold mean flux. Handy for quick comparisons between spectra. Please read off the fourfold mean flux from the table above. 208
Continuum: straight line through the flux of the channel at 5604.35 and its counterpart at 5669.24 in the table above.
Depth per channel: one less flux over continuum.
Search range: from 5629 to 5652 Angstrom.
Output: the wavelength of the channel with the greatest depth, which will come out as 5651.00 Angstrom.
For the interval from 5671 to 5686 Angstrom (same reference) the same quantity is 5679.70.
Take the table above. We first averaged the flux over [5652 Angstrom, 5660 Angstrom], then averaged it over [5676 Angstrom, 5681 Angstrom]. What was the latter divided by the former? 0.98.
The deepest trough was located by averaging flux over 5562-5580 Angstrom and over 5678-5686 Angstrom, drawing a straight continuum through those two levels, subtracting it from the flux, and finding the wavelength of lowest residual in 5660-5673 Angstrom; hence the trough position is 5661.42 Angstrom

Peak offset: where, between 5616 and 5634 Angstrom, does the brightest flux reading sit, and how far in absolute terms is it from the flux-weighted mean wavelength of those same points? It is 7.8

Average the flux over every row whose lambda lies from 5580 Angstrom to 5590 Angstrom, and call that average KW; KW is 54.4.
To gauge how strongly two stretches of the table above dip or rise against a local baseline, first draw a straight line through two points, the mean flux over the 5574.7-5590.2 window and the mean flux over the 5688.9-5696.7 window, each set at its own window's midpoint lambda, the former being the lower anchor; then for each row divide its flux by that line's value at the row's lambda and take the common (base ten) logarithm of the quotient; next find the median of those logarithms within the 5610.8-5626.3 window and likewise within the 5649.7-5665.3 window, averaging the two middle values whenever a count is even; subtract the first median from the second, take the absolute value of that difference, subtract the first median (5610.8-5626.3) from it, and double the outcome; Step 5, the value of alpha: 0.068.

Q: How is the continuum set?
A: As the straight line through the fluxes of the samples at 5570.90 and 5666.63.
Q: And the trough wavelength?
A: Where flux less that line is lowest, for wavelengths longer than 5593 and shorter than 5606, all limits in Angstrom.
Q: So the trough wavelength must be 5601.77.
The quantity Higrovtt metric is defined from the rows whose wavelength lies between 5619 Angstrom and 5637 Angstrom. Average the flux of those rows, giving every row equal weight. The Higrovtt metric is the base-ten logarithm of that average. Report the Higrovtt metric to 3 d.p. 1.730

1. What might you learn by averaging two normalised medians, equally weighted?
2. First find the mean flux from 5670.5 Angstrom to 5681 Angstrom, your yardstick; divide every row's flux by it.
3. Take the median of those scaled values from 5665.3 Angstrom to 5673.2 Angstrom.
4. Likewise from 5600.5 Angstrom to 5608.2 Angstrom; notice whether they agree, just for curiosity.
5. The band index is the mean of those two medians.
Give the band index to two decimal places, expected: 1.01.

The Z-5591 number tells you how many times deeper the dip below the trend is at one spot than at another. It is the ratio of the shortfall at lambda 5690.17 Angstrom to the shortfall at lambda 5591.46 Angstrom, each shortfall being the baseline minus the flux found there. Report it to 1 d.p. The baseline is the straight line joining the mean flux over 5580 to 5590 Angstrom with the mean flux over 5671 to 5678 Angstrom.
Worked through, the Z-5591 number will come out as 0.7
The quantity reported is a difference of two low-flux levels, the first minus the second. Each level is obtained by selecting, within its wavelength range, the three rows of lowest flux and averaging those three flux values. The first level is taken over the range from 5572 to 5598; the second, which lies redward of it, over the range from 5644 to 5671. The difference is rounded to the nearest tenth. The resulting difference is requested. 3.2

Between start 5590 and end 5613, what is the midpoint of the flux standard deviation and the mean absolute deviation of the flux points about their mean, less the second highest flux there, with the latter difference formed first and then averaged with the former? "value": -24.1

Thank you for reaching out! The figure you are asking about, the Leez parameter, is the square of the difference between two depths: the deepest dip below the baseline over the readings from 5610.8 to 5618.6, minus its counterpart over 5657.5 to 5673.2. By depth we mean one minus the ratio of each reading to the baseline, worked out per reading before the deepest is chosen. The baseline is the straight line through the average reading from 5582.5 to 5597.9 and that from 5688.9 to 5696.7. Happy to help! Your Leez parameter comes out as 0.000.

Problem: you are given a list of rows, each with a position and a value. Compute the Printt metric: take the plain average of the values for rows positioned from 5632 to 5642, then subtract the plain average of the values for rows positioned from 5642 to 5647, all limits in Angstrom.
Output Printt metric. 1.5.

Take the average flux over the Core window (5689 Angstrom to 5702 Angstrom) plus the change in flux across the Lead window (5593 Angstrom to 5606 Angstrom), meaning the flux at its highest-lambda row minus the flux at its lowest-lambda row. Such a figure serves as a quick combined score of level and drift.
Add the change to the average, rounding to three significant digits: 55.7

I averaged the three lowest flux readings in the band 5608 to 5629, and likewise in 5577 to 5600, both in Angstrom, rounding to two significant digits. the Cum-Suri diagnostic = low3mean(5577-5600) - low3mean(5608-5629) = 1.5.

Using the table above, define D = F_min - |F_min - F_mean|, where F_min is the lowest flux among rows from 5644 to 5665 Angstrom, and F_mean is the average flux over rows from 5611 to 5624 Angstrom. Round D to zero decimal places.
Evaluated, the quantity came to 42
